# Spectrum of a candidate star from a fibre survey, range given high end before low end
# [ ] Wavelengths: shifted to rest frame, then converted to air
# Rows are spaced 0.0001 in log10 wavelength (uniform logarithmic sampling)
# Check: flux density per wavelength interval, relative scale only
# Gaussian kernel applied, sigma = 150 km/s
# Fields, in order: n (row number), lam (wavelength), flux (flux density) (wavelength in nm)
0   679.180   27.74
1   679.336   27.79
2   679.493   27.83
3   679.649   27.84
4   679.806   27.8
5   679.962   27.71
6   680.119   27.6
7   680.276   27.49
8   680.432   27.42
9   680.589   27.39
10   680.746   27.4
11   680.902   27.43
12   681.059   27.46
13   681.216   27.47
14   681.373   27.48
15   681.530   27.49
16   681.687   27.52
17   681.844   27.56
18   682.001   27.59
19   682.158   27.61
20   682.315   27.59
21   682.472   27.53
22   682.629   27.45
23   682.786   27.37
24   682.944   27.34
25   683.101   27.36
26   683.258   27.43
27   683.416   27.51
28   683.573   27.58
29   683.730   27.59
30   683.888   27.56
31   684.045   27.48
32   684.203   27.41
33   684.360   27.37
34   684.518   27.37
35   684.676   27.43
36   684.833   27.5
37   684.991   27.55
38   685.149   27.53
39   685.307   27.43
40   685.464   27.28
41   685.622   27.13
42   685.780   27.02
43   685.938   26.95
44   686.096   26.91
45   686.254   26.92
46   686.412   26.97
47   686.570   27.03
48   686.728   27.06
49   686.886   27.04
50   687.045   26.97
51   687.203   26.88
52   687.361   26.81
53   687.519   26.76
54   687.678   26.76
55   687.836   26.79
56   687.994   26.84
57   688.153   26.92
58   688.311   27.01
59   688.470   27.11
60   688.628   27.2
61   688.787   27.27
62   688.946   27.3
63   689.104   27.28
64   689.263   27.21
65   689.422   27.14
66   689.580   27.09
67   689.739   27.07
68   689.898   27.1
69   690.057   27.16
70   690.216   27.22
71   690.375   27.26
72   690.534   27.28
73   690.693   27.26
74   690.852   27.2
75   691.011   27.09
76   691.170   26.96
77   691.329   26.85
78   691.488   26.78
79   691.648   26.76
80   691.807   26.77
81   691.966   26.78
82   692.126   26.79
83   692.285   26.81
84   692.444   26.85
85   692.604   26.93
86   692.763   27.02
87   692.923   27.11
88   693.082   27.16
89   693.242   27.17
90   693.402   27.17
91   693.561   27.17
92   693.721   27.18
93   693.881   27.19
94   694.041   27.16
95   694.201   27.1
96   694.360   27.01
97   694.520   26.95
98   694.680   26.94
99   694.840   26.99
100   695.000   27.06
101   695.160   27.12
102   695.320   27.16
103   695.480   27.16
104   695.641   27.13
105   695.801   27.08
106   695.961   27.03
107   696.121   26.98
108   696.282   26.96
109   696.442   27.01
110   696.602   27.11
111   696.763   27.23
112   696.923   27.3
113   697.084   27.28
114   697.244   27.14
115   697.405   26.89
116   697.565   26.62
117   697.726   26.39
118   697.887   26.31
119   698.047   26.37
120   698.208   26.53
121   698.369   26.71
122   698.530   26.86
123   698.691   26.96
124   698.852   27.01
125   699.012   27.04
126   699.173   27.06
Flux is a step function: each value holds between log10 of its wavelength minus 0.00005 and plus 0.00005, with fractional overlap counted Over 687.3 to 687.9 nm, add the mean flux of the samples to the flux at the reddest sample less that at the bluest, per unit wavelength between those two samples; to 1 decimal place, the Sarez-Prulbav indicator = 26.7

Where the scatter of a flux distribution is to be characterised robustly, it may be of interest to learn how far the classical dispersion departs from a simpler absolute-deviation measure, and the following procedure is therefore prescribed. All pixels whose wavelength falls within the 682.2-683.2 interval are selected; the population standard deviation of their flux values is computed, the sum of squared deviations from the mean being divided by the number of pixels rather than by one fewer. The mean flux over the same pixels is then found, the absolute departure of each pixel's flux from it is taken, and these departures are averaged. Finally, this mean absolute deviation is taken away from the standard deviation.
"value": 0.0098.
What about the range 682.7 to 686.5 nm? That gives 0.0401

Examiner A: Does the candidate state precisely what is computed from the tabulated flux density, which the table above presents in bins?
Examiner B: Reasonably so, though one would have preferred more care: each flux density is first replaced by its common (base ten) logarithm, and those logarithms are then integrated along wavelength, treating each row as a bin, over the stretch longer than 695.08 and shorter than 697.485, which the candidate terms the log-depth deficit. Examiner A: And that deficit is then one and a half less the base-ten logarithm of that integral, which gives 0.963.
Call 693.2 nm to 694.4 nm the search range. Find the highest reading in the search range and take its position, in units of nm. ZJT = 693.881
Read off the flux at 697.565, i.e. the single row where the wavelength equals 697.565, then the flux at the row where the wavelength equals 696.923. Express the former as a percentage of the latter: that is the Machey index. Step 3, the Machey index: 98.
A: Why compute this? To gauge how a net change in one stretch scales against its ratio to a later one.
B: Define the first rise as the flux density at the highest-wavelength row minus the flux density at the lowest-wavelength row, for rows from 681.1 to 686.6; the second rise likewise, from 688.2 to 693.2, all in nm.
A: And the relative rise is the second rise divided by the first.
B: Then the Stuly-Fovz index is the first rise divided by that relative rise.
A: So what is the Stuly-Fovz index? 1.3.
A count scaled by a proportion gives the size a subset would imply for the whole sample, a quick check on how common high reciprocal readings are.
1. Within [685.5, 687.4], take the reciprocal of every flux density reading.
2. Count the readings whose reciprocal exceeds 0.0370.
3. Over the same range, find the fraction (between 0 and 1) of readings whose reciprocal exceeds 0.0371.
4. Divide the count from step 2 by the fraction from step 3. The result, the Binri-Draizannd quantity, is 19.2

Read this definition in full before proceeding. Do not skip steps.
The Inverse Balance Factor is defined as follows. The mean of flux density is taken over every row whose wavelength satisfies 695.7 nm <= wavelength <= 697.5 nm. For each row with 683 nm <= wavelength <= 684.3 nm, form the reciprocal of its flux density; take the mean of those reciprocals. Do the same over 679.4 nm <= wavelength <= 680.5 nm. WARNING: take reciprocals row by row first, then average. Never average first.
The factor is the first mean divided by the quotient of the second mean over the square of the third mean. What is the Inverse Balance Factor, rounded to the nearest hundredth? 0.97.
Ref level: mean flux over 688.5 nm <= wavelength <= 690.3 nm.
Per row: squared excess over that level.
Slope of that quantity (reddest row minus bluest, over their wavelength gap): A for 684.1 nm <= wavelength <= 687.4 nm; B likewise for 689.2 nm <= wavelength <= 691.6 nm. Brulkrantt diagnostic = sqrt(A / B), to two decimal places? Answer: 0.62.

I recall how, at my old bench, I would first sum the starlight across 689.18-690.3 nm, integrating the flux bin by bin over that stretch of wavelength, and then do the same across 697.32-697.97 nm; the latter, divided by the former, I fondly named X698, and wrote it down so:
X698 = 0.57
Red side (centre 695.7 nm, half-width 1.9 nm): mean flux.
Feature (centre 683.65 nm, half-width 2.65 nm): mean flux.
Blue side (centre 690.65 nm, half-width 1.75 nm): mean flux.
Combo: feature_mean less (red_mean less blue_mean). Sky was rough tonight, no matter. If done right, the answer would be 27.4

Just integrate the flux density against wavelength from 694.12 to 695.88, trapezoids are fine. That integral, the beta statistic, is 47.6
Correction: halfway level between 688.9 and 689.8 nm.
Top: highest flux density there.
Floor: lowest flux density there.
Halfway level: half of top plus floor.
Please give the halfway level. 27.2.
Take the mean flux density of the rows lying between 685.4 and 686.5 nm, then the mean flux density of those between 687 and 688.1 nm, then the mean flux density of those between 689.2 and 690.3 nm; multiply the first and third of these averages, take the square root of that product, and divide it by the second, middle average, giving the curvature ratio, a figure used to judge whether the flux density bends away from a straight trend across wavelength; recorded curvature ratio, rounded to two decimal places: 1.01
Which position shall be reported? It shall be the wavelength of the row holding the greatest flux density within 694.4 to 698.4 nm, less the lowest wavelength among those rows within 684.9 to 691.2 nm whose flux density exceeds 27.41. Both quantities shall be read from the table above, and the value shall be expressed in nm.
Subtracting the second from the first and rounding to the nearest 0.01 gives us 11.93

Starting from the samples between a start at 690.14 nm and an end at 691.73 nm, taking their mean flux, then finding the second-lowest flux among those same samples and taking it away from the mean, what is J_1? 0.29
